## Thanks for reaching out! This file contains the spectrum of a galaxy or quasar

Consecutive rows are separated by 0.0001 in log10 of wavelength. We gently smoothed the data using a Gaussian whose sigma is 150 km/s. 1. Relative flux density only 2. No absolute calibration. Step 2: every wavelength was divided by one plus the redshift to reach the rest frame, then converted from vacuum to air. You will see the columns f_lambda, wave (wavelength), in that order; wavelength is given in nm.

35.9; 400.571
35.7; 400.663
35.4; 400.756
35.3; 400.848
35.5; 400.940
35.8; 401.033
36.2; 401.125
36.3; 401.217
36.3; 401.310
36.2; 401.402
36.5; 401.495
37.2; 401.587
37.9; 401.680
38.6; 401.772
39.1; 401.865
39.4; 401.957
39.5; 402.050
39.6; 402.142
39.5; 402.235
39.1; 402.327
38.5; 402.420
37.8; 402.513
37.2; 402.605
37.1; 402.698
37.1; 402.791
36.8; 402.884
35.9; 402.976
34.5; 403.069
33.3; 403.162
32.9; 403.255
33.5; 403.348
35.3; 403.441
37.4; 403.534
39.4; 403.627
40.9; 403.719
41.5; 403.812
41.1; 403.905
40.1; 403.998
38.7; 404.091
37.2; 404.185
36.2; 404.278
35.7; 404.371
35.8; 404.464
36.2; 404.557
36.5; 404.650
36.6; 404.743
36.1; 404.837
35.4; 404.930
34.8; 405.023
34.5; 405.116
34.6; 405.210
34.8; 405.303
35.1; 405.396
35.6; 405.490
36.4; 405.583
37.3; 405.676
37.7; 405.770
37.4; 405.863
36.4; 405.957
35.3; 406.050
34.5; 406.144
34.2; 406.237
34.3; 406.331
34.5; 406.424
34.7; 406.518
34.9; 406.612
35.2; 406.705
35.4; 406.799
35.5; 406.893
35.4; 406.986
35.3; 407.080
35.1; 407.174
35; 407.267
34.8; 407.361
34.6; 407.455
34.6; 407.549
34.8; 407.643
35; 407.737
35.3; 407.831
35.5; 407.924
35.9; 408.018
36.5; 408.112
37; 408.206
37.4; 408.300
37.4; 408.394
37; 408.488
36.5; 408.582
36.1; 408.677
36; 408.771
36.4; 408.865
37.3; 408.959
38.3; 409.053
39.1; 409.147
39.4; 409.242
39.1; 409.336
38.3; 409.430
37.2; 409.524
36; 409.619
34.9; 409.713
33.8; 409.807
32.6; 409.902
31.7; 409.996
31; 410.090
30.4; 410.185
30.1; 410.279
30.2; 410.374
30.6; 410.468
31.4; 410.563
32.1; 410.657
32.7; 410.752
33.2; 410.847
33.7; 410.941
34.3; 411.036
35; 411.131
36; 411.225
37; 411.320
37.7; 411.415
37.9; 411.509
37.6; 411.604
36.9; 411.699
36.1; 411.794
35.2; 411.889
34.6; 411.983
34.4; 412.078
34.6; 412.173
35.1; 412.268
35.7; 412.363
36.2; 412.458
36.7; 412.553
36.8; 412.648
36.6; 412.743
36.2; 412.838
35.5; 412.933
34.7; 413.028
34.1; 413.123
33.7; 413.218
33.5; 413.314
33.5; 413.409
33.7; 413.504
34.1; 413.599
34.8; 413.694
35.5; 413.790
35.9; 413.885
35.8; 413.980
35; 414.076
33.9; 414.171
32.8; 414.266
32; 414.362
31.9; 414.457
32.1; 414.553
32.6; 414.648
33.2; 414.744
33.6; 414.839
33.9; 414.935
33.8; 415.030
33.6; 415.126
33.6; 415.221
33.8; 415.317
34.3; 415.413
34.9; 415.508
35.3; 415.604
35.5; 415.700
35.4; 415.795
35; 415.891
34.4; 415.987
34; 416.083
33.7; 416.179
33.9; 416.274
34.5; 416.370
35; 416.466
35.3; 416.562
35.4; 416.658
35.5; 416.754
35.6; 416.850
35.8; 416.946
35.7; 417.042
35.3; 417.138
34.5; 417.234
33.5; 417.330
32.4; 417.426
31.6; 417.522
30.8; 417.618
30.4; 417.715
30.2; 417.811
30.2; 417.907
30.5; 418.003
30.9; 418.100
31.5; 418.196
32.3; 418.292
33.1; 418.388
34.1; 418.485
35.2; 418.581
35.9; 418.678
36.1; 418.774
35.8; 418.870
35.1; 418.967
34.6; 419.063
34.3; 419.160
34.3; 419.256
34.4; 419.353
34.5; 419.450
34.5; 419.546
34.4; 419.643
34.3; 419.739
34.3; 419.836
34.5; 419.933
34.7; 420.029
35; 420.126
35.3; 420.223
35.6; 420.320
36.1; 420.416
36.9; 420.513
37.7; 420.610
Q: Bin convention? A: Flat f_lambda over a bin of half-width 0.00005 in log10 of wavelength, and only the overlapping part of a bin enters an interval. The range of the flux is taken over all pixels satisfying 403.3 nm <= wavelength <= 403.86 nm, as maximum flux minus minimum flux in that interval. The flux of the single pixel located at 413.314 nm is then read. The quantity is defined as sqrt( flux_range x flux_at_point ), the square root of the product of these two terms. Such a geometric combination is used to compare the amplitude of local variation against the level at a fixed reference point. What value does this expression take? 16.4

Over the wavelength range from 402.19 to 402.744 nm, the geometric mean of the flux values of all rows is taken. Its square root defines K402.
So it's 6.18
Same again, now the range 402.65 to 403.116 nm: 6.02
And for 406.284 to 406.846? 5.90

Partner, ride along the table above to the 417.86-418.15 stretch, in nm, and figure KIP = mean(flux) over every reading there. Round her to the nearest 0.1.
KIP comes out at 30.5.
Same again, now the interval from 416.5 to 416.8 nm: 35.4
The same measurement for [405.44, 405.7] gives 36.4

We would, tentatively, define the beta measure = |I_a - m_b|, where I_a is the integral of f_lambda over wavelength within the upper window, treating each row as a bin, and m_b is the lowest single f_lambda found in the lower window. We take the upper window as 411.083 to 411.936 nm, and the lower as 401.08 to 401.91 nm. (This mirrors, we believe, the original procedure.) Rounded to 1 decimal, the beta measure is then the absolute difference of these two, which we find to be 5.0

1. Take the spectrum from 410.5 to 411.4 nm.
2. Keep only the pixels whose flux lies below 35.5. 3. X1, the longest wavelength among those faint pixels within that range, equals 411.131 nm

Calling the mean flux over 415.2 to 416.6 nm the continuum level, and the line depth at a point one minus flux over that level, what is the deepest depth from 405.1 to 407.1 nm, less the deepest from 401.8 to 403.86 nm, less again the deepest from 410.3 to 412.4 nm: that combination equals -0.16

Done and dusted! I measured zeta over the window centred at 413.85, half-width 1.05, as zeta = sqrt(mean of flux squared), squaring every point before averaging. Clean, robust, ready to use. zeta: 34.0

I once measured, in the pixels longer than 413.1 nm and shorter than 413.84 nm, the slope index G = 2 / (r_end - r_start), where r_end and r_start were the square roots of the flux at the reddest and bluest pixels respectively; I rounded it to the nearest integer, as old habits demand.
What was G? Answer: 17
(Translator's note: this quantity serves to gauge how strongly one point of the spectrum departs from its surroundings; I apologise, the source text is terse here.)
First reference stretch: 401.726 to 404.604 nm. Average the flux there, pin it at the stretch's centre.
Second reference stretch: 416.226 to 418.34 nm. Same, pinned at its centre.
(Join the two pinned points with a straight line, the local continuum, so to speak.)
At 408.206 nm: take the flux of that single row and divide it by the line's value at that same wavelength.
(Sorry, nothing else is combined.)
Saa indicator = 1.03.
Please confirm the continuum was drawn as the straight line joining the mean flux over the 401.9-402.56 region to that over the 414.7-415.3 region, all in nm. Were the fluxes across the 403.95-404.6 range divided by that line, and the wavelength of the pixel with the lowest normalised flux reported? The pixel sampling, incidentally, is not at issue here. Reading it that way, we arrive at 404.371 nm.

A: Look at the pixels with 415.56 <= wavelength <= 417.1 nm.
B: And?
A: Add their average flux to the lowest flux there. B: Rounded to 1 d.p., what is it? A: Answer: 68.7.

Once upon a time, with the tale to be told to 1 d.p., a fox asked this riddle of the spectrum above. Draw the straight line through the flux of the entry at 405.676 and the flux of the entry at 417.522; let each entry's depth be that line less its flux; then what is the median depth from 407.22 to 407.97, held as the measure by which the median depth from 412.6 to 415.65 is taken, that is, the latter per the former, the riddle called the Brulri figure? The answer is -0.6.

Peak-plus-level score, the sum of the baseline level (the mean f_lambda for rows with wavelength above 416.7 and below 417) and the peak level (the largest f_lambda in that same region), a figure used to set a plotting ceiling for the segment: 71.4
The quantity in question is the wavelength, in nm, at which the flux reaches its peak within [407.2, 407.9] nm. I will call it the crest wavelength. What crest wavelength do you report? 407.831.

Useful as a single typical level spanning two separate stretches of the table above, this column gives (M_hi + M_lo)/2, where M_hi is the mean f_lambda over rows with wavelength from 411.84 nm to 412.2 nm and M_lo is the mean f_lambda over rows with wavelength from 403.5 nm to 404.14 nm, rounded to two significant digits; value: 37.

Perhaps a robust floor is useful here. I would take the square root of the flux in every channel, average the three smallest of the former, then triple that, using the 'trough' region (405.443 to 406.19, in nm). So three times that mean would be 17.8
